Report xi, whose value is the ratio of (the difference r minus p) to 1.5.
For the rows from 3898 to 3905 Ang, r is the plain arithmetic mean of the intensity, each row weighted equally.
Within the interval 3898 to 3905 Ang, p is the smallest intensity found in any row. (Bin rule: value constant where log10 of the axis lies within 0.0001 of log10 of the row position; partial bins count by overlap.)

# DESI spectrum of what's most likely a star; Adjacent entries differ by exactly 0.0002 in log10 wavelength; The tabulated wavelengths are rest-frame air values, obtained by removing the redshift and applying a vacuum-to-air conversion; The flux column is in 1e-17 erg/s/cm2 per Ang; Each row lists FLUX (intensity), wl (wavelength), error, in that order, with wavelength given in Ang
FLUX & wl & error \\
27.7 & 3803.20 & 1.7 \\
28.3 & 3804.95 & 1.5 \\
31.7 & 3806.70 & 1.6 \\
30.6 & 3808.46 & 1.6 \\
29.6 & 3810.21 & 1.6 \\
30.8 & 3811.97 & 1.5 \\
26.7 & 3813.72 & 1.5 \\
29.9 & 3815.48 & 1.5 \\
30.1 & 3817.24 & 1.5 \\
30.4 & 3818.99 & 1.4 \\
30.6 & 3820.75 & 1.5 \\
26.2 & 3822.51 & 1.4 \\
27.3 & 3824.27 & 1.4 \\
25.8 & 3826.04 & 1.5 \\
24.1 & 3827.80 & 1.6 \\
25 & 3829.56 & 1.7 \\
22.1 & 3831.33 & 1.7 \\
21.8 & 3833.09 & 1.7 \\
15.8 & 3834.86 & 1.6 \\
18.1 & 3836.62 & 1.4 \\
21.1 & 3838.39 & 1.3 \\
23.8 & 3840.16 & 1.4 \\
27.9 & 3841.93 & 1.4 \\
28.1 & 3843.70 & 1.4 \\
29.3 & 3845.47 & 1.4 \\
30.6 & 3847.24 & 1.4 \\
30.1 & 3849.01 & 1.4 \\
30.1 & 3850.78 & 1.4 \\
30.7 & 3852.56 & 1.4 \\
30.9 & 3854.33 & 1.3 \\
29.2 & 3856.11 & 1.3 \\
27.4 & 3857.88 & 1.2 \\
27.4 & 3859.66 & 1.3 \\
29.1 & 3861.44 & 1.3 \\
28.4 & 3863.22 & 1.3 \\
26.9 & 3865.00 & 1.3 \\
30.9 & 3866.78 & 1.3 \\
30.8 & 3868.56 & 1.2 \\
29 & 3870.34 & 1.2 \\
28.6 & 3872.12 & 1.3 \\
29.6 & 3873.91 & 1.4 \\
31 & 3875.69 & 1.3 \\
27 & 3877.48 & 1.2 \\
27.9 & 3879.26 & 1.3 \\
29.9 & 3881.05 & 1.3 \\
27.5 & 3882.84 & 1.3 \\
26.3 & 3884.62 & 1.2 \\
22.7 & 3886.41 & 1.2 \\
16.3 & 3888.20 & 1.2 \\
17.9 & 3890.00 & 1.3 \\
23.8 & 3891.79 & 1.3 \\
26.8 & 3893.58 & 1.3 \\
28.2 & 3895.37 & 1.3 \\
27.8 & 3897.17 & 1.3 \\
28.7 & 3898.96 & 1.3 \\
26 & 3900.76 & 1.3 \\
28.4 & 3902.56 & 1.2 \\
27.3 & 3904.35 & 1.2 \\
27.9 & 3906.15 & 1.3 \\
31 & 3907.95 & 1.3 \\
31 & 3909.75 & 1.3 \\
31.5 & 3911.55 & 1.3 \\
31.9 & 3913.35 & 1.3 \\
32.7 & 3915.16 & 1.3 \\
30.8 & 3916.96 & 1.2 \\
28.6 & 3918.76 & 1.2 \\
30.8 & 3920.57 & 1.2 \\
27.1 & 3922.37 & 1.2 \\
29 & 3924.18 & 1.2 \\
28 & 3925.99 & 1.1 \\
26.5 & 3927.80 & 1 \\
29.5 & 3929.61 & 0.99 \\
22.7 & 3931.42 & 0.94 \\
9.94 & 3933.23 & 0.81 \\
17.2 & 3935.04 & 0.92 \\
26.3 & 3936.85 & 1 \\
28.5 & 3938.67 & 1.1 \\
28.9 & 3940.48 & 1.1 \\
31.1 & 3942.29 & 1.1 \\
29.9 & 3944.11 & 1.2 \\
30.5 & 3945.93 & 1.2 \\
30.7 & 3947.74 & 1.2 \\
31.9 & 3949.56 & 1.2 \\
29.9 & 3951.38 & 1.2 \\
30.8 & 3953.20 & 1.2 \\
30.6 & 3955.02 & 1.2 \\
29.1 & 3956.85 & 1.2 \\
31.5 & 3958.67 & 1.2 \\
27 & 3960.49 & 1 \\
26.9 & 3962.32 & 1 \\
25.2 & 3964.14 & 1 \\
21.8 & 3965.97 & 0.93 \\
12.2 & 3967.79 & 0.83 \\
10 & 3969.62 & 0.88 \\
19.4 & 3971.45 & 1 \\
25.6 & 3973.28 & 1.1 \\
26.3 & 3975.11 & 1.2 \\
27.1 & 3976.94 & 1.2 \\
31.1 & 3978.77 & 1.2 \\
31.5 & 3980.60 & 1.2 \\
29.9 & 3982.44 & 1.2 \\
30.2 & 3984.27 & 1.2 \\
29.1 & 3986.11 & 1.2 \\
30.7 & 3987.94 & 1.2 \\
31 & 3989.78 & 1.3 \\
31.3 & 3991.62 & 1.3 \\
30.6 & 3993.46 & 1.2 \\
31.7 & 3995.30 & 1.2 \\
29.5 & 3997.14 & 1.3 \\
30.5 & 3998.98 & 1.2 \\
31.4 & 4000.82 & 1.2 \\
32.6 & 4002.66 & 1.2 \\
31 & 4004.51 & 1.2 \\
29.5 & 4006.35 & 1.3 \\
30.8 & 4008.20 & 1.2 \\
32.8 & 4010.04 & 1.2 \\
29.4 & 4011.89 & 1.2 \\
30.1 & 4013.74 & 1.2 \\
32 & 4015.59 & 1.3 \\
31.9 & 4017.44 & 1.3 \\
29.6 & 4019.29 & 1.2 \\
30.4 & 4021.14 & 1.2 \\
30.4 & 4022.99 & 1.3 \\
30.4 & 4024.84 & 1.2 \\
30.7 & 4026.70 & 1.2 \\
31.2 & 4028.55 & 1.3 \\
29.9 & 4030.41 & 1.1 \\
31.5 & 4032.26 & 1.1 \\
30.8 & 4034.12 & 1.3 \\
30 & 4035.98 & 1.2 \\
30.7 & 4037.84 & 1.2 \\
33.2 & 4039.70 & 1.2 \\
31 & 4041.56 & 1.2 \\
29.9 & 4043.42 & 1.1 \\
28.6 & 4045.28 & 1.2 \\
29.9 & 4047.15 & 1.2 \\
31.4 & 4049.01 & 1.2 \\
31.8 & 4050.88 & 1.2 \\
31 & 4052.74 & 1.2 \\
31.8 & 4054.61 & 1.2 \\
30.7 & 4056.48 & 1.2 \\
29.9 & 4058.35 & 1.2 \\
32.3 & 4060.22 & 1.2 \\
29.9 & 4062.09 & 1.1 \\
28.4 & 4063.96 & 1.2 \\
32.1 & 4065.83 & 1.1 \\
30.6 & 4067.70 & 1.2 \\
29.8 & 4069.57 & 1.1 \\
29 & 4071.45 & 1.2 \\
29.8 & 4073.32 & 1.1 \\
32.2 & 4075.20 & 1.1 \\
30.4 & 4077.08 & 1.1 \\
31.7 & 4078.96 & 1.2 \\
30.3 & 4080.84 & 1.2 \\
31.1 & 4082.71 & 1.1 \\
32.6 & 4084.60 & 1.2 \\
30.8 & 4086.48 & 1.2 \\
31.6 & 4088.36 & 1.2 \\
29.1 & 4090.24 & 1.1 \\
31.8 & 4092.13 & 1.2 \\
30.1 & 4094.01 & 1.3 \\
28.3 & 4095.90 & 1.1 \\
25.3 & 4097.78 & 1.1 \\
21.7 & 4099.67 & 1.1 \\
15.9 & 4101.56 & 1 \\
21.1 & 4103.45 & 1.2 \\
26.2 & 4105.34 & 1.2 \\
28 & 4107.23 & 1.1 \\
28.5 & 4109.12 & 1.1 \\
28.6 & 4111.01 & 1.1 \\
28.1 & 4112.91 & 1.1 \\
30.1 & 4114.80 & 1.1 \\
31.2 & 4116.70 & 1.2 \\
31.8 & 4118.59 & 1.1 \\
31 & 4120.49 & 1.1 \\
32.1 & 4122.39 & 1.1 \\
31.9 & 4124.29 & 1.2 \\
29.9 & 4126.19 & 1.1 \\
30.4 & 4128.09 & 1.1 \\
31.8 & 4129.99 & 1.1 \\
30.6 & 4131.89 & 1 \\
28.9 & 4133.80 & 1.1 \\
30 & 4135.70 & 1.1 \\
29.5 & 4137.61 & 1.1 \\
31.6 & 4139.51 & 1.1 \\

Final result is 1.07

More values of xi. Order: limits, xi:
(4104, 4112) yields 1.08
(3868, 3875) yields 0.60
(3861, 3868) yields 1.28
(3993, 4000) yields 0.72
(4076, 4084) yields 0.38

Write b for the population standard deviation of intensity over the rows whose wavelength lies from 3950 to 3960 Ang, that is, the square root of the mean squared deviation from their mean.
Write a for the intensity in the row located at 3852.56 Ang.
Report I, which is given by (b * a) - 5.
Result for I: 20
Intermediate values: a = 30.7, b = 0.8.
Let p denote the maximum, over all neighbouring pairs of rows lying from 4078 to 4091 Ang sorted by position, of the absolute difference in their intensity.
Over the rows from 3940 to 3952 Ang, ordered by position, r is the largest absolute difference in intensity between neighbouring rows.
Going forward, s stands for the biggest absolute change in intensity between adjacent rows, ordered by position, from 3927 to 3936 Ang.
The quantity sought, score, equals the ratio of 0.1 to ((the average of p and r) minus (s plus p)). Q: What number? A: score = -0.008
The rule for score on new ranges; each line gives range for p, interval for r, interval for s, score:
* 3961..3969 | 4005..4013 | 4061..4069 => -0.015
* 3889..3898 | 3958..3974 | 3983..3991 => 0.400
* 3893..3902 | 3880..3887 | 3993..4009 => -0.057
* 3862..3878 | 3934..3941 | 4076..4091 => 2.000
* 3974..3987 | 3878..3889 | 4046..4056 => -0.333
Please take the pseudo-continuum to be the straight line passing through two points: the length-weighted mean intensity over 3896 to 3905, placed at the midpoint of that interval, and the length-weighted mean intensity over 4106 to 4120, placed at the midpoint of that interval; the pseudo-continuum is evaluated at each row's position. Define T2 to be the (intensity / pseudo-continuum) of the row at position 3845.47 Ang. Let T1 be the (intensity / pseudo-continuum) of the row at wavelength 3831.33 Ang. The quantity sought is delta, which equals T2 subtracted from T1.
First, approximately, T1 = 0.82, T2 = 1.08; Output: -0.26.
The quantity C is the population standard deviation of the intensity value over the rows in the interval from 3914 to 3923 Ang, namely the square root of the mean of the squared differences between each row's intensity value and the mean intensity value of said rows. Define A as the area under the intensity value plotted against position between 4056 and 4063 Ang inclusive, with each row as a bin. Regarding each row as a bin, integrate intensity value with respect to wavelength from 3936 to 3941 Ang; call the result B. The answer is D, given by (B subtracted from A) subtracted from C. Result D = -74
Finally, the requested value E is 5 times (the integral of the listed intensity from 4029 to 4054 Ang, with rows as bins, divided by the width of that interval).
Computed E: 154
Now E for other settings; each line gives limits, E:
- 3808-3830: 141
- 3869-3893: 130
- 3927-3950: 132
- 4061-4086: 153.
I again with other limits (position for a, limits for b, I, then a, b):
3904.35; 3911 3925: 43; 27.3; 1.8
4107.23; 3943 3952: 16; 28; 0.7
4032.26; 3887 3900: 145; 31.5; 4.8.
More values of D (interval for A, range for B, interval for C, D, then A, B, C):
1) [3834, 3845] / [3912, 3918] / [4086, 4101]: -57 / 250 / 190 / 3.26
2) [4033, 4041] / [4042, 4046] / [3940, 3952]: -130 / 249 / 118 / 0.89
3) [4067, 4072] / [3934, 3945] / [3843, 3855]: 146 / 149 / 295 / 0.91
